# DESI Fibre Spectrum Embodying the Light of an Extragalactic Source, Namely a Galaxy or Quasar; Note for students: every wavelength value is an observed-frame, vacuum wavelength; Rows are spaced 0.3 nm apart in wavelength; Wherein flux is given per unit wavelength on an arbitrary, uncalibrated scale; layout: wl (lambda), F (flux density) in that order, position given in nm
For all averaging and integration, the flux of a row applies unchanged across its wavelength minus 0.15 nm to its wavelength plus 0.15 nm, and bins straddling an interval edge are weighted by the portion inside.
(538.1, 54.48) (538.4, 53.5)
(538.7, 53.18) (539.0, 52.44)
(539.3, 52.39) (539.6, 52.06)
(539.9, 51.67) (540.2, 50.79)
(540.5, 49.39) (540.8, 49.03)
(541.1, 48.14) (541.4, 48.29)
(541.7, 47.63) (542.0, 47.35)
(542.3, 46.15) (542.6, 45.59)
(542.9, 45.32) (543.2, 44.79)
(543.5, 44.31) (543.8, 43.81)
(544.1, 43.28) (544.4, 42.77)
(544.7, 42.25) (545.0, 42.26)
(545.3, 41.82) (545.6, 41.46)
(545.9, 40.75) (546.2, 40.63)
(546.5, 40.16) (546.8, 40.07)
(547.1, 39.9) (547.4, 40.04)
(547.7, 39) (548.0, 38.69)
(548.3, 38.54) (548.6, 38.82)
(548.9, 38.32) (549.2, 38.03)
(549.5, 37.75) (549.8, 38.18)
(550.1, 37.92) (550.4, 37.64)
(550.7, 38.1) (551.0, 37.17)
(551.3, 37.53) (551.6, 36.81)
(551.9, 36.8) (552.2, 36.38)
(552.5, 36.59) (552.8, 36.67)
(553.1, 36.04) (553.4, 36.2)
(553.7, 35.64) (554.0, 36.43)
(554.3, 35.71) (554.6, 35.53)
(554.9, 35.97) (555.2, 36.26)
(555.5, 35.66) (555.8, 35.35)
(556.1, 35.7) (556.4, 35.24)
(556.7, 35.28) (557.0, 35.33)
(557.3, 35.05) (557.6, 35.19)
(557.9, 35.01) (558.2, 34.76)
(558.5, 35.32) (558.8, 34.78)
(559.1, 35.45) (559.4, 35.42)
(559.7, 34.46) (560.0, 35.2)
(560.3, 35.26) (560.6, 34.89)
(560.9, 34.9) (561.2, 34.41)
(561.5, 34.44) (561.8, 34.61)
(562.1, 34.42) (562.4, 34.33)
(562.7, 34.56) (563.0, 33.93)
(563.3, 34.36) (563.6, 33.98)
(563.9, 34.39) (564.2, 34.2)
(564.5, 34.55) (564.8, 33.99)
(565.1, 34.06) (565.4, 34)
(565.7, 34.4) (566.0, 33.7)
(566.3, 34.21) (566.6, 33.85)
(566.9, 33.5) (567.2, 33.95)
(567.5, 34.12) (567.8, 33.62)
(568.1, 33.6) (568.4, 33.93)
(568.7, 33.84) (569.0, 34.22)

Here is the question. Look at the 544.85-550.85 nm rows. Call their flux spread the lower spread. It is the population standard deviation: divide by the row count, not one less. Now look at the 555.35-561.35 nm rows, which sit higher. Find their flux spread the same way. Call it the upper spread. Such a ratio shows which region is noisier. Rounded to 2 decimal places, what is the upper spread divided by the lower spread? 0.24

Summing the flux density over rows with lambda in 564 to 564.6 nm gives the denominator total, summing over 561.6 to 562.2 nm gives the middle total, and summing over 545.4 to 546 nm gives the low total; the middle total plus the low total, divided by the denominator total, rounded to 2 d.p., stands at 2.20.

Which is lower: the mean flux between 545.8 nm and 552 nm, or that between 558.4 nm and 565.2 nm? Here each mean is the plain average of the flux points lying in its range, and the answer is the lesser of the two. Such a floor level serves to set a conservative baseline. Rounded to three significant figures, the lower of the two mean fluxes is 34.6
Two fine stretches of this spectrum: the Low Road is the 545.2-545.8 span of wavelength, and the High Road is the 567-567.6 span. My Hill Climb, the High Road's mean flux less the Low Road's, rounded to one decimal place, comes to -7.6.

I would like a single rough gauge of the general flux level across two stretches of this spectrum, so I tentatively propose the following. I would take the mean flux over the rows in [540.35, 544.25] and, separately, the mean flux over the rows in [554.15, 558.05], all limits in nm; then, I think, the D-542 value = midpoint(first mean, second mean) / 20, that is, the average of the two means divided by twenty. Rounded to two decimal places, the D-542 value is 2.05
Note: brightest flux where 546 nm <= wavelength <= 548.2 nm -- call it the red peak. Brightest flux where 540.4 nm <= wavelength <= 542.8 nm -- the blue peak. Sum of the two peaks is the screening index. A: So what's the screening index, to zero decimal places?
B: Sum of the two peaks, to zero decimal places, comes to 90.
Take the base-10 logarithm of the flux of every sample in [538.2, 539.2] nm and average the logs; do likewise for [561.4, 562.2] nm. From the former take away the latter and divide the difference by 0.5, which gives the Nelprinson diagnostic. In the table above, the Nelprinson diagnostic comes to 0.37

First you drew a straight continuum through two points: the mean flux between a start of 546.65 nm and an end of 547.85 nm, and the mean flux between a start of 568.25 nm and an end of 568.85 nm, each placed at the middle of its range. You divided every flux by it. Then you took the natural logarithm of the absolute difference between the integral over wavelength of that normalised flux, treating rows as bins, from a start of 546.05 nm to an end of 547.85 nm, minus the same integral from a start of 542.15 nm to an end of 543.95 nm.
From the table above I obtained -1.8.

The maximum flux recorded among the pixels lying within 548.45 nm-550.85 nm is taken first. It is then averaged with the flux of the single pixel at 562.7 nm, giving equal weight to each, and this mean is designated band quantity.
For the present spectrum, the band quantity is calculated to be 36.7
